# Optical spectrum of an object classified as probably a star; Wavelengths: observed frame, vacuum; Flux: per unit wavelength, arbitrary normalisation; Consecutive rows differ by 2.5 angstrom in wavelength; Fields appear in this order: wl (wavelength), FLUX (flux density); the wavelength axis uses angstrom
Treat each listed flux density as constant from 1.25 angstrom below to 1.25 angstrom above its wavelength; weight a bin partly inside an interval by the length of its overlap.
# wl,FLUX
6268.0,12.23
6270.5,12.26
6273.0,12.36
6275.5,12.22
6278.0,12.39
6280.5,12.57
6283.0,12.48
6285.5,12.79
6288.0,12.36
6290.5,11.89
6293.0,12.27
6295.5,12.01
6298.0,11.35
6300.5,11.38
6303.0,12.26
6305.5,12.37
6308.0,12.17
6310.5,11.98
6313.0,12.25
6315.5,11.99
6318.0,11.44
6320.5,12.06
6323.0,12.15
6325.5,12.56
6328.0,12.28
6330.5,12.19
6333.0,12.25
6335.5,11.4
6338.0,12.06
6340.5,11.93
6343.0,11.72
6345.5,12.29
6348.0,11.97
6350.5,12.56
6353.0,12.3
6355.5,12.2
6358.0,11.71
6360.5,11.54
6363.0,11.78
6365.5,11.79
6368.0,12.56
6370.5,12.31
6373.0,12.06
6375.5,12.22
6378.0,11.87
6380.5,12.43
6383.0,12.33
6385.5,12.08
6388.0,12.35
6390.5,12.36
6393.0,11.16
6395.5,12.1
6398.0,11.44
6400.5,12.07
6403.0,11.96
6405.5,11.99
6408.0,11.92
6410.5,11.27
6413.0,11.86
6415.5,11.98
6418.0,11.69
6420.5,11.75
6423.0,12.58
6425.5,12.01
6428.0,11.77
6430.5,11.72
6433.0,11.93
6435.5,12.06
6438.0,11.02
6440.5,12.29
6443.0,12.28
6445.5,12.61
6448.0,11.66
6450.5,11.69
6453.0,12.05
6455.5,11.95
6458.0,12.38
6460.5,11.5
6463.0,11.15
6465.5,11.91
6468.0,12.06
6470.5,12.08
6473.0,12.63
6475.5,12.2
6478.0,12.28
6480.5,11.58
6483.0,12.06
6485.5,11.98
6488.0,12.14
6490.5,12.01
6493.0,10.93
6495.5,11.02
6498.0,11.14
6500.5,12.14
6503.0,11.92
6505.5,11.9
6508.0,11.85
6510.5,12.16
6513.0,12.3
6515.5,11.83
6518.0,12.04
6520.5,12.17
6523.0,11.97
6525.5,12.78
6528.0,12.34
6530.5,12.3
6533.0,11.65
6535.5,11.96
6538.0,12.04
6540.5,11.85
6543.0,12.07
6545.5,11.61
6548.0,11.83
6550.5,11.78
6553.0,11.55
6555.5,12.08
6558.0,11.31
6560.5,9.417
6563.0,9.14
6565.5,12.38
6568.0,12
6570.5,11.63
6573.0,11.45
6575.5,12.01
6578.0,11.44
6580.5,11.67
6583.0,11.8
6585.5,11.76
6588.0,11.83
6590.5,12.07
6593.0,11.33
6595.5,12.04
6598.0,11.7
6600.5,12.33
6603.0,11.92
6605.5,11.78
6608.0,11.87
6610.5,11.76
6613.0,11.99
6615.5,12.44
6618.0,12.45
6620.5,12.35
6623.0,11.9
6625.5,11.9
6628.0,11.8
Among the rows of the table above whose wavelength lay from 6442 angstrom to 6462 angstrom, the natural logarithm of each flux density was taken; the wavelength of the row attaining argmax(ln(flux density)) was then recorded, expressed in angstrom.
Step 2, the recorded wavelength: 6445.5 angstrom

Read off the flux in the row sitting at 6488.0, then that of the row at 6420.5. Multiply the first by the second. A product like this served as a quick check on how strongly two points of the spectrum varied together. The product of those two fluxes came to 143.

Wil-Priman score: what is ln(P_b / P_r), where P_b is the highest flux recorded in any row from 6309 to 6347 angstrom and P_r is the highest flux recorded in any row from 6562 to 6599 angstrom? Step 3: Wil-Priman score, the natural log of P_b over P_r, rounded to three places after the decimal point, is 0.014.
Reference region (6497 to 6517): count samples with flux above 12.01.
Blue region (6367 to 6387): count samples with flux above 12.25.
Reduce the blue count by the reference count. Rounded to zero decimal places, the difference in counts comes 1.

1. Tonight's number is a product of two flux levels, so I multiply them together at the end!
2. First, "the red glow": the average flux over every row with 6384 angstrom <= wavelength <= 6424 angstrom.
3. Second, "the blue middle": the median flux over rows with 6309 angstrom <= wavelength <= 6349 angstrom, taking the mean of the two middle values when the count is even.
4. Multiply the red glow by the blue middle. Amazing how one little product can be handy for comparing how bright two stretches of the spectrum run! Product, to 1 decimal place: 143.6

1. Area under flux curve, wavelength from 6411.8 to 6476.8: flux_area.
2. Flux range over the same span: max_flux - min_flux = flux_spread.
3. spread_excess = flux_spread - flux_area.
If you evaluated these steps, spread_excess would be -775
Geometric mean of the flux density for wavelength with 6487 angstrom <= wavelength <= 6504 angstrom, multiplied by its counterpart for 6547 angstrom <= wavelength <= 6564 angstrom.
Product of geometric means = 127.1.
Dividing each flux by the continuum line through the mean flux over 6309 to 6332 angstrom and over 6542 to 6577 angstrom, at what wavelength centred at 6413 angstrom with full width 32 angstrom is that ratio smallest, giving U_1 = 6410.5 angstrom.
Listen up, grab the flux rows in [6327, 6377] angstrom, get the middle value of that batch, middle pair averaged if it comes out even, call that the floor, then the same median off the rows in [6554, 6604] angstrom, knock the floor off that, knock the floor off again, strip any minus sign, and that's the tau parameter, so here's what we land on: 12.5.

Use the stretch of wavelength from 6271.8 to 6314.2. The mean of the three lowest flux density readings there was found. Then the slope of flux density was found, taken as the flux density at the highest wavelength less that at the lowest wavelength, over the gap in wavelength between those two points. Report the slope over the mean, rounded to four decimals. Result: -0.0002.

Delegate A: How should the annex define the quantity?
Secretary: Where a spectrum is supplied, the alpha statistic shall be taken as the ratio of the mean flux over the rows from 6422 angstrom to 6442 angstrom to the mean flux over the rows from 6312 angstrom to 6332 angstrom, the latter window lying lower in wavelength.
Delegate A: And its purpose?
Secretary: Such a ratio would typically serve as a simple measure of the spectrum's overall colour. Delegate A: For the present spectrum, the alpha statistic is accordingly 0.98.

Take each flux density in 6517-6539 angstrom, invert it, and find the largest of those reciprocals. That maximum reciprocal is 0.0858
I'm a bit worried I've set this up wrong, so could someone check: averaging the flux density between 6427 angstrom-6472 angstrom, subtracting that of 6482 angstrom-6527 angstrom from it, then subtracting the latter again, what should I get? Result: -11.9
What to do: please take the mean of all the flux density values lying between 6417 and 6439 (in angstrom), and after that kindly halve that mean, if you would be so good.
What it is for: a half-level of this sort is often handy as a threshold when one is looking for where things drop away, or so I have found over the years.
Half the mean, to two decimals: 5.92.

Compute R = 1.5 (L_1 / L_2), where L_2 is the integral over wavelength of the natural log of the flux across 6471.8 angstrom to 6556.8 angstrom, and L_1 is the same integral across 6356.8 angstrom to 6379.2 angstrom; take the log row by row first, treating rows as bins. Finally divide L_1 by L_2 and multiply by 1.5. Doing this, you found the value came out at 0.40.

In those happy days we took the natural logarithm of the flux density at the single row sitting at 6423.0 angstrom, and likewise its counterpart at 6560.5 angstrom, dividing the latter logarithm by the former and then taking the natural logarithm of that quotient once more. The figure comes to -0.12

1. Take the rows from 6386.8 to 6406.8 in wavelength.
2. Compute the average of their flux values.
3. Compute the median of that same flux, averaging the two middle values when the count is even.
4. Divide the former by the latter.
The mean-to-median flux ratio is 0.99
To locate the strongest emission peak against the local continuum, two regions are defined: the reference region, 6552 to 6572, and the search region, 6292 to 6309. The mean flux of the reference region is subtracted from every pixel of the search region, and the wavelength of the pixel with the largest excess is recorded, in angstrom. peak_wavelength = 6305.5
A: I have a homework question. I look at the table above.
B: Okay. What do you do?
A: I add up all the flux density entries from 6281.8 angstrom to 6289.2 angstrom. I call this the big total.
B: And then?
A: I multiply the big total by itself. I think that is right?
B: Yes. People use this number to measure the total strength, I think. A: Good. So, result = 1416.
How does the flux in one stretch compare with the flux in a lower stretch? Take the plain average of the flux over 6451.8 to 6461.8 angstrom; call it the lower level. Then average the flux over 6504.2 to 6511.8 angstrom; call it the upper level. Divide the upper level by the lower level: 1.00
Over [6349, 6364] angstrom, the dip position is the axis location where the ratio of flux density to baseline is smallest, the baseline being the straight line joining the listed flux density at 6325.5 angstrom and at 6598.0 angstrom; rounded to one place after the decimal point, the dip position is 6360.5 angstrom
